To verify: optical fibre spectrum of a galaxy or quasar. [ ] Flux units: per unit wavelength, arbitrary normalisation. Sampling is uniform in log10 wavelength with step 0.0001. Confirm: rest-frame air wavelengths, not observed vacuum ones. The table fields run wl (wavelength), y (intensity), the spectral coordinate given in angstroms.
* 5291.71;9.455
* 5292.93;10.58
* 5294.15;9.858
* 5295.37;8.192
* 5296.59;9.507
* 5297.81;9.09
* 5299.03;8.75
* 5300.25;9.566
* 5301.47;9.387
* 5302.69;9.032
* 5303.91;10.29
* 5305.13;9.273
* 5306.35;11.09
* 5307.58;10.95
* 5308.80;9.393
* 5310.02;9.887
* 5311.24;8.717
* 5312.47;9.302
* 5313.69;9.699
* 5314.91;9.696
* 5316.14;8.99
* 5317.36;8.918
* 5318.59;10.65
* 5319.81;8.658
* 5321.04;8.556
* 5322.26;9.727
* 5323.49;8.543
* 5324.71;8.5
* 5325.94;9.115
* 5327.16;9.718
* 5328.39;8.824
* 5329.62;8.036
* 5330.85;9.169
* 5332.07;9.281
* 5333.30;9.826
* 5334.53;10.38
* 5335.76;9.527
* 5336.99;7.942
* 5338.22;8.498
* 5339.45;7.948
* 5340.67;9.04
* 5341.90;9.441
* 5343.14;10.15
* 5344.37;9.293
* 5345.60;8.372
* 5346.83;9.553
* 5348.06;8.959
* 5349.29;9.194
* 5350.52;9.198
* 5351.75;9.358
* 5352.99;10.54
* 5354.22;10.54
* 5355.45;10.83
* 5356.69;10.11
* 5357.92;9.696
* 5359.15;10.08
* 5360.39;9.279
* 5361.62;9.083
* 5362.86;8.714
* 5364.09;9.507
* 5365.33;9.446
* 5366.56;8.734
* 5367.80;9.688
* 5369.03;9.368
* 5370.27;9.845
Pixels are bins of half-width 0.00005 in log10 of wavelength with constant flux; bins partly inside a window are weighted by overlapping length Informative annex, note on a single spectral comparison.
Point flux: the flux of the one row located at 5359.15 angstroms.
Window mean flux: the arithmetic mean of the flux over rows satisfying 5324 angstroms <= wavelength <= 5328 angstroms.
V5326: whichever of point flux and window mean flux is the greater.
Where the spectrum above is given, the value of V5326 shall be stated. 10.1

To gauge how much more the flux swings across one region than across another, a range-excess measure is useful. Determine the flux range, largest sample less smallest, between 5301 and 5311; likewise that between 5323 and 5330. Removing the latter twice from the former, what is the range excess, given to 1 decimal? -1.3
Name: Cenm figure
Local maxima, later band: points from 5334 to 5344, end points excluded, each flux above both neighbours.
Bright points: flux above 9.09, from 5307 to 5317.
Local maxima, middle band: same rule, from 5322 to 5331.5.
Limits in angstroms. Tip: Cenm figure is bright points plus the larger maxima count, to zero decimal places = 7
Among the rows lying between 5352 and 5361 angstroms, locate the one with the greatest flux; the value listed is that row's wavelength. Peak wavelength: 5355.45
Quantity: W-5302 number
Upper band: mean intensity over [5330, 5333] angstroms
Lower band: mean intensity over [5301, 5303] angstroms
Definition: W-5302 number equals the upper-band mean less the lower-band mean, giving 0.0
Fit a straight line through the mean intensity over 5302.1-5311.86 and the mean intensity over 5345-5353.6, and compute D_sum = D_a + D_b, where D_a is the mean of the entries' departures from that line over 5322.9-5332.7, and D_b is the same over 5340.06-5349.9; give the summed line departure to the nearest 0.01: -0.79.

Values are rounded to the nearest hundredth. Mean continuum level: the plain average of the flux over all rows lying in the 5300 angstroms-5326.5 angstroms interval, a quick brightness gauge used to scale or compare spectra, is 9.45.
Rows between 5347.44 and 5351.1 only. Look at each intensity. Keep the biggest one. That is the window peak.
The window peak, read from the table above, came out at 9.198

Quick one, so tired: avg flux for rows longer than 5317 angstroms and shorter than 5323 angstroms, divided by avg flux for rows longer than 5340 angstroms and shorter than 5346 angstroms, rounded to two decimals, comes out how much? 1.00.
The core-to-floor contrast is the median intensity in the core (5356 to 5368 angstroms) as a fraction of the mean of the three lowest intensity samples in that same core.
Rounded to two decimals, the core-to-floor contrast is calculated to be 1.07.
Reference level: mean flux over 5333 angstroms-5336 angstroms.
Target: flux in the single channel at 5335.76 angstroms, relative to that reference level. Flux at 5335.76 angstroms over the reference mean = 0.96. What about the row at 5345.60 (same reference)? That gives 0.84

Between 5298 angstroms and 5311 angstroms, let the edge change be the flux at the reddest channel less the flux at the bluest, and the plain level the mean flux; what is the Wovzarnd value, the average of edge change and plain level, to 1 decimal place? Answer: 5.4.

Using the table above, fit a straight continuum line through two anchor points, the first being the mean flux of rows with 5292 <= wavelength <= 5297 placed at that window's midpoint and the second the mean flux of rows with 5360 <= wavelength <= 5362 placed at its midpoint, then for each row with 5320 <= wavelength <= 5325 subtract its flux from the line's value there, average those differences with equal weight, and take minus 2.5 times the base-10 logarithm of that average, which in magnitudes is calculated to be 0.6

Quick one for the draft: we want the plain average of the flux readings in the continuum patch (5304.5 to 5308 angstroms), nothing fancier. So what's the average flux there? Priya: 10.4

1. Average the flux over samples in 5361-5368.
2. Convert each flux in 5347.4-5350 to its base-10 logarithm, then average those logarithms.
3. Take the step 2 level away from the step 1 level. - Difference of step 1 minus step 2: 8.2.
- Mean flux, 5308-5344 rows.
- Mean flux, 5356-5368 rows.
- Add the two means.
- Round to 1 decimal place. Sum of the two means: 18.6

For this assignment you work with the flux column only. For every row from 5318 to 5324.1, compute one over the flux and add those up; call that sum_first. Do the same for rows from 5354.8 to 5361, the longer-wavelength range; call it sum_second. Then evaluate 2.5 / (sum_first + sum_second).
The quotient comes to 2.39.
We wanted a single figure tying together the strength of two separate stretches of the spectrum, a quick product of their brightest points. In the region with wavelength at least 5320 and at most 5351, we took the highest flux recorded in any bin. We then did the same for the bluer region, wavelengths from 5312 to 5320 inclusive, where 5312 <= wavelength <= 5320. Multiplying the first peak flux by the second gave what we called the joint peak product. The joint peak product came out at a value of 111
